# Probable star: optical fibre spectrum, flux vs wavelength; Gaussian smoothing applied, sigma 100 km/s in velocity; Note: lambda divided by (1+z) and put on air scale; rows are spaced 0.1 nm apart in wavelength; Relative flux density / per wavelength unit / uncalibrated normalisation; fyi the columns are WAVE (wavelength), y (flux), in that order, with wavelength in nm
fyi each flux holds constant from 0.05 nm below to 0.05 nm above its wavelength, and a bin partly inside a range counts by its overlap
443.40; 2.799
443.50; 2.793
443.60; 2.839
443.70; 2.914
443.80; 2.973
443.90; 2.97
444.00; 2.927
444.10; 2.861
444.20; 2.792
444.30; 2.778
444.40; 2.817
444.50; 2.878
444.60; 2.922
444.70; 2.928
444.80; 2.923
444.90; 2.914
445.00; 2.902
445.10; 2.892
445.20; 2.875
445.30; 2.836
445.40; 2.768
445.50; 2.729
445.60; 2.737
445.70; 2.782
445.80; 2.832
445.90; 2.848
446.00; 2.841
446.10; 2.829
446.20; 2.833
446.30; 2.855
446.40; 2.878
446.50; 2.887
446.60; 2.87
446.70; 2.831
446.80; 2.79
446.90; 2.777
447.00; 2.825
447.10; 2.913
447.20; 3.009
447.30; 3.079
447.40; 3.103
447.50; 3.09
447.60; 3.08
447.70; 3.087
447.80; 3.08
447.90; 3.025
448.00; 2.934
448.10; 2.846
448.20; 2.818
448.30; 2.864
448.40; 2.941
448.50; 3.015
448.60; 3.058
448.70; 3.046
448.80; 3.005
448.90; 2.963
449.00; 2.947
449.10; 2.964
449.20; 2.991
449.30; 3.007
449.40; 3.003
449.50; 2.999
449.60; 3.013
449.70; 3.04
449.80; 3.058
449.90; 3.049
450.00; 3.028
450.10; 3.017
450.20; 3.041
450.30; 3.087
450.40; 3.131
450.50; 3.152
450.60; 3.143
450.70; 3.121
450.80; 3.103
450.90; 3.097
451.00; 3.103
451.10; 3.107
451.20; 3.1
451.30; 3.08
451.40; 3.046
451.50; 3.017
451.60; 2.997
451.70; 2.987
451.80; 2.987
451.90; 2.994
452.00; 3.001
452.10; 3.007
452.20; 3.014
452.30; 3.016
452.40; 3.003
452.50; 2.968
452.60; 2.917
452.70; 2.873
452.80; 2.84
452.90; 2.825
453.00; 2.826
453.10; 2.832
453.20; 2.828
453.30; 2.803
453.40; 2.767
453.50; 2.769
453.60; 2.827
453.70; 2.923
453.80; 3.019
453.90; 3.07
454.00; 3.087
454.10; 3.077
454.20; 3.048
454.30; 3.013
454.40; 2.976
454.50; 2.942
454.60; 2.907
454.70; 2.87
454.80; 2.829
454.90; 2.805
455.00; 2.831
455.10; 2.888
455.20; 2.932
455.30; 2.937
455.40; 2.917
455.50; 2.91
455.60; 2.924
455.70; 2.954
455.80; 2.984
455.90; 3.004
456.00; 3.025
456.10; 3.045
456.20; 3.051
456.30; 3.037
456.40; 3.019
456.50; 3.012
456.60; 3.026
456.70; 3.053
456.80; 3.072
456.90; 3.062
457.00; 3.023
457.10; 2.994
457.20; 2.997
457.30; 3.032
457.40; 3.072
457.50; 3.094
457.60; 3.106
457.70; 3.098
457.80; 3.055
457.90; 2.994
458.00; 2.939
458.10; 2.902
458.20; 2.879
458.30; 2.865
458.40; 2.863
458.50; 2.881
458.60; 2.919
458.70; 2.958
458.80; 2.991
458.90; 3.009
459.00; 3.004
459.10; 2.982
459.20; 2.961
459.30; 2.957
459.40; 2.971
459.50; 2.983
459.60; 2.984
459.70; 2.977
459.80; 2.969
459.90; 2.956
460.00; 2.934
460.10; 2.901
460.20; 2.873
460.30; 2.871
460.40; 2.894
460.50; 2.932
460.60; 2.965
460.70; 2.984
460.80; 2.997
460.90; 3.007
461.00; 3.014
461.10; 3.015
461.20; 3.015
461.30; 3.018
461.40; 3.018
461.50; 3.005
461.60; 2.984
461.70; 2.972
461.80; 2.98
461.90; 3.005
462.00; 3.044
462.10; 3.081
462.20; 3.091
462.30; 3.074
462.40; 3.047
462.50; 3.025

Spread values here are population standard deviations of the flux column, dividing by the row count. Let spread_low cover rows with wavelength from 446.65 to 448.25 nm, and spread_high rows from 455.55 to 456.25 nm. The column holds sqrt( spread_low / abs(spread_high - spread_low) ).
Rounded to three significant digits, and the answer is 1.25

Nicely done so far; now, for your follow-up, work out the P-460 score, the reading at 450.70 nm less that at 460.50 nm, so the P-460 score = 0.19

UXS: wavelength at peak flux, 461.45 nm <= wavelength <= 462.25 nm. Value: 462.20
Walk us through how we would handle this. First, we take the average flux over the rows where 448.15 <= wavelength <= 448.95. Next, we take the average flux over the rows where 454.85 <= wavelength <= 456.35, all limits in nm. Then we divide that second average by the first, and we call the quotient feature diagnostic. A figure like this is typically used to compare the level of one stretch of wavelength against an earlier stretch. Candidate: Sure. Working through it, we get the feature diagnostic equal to 1.00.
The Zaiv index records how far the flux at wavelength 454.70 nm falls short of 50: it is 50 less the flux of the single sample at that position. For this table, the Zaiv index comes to 47.1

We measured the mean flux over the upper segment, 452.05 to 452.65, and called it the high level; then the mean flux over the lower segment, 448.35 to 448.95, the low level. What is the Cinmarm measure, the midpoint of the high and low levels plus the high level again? 5.98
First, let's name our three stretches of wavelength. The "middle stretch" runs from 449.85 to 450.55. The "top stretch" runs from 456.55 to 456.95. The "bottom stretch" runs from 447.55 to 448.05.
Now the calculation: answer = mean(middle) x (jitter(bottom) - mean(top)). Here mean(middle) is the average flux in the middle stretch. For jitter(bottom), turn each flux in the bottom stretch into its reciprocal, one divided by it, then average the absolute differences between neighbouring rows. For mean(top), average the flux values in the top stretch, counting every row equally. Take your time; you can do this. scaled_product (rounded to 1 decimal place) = -9.4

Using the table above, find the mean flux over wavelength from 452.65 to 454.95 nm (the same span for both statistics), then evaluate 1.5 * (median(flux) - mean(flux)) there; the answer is -0.05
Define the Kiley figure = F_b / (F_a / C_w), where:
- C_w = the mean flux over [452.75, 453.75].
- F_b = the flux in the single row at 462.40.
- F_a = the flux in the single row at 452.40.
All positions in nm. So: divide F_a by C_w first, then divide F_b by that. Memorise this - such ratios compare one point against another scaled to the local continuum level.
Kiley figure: 2.87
